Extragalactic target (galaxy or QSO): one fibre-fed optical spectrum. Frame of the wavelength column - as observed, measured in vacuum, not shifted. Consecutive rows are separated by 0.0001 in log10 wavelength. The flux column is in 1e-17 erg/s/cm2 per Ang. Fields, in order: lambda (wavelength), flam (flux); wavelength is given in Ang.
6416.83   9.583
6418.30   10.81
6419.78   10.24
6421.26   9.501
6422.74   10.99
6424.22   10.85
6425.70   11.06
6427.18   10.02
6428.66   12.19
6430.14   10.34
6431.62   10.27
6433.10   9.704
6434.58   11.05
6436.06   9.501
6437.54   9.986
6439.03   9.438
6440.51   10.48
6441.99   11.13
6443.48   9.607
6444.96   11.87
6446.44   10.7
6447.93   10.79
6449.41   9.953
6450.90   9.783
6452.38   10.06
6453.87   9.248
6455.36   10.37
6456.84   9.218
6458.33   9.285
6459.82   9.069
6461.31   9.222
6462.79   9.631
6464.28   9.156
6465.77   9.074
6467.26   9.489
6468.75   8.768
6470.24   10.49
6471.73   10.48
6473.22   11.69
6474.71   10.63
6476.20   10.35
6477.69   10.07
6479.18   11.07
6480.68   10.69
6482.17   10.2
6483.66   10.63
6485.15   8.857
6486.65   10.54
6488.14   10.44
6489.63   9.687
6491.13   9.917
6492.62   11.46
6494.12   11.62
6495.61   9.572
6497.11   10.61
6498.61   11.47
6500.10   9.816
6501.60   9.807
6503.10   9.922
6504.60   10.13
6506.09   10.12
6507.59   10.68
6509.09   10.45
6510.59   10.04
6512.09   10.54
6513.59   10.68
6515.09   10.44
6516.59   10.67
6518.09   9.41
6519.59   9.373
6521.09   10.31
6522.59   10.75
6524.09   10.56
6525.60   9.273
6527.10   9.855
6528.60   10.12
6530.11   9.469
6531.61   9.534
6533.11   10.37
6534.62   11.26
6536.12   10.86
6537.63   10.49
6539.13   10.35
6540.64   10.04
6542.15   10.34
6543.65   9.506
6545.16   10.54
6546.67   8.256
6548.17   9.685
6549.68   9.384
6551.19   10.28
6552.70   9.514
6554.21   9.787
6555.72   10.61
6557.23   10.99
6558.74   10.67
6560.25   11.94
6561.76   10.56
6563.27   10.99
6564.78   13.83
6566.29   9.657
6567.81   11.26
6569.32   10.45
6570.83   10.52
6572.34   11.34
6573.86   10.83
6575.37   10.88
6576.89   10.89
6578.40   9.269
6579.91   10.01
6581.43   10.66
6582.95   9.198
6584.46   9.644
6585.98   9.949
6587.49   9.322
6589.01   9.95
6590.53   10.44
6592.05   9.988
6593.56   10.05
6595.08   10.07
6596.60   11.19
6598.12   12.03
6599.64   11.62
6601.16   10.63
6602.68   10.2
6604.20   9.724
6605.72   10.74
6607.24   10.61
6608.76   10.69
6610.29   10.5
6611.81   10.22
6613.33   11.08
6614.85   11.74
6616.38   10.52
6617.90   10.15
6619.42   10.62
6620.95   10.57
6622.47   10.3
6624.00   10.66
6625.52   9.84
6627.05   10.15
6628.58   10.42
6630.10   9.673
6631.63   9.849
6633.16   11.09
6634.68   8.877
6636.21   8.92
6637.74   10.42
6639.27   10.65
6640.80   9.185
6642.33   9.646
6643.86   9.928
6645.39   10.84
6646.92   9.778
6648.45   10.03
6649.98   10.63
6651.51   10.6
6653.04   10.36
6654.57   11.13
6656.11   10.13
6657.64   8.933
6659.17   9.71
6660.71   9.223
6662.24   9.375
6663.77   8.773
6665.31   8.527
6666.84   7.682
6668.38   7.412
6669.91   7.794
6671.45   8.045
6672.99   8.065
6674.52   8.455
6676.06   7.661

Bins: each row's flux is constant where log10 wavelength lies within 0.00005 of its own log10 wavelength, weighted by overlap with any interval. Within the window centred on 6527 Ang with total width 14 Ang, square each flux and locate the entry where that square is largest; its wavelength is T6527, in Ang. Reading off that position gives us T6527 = 6522.59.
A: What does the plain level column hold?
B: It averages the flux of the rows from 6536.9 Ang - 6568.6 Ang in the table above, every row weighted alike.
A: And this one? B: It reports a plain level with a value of 10.41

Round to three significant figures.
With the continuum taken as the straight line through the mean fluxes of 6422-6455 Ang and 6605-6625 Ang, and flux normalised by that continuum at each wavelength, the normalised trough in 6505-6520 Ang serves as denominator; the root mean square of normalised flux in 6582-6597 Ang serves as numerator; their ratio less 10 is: -8.94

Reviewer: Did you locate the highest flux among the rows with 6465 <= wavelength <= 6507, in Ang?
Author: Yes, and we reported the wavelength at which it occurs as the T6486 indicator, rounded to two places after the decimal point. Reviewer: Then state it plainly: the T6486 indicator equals 6473.22 Ang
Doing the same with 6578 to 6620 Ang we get 6598.12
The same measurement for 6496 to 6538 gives 6498.61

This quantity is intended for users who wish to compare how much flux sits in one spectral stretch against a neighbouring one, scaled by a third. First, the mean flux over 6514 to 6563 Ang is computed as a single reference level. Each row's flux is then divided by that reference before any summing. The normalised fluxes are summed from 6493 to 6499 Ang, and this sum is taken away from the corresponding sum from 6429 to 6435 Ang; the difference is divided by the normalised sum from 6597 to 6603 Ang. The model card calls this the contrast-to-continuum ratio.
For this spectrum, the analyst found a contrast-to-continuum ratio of -0.04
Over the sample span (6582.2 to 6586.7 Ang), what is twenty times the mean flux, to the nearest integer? 192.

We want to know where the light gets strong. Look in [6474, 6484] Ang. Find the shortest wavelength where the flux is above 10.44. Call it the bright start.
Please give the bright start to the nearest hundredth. 6474.71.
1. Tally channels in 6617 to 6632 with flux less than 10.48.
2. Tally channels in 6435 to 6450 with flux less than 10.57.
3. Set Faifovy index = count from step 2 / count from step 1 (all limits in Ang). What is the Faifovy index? 0.9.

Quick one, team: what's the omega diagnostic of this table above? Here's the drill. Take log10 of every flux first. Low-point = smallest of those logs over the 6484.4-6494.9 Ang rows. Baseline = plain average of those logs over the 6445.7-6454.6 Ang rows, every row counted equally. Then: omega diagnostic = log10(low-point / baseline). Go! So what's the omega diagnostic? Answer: -0.0249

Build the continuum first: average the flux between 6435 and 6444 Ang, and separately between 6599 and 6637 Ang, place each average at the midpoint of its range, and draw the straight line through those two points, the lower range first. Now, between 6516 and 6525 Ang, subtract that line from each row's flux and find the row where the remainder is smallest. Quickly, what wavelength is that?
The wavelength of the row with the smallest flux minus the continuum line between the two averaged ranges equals 6519.59 Ang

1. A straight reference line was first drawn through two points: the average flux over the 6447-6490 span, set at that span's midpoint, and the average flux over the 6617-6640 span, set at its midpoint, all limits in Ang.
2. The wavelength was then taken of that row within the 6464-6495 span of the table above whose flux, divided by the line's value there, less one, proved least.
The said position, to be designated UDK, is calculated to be 6468.75 Ang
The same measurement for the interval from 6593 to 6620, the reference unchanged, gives 6604.20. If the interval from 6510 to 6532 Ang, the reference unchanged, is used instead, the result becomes 6525.60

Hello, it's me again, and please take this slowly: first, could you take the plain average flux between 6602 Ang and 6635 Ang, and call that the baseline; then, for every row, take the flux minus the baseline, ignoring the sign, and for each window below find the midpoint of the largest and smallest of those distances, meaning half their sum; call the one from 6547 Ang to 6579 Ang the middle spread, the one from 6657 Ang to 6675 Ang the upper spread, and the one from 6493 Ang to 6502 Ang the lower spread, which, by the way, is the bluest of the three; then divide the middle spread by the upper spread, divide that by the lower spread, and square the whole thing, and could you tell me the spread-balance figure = 1.7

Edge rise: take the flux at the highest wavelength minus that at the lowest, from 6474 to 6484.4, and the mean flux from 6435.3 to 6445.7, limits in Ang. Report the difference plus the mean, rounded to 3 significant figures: 10.3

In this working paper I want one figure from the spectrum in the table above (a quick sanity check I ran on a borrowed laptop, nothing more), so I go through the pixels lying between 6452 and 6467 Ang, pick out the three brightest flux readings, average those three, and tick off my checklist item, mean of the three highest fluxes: 10.0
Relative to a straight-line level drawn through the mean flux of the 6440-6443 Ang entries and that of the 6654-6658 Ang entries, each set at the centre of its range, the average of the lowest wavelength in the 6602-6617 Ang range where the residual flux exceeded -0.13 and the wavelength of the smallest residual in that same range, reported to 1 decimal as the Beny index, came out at 6603.4 Ang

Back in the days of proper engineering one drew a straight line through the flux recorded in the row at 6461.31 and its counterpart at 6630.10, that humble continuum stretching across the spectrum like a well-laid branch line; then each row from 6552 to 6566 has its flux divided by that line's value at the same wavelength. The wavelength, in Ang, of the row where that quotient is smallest 6552.70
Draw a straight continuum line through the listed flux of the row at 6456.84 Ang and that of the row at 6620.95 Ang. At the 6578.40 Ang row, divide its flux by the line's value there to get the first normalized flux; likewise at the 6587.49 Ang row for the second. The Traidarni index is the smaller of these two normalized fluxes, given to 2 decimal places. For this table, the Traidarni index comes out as 0.91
